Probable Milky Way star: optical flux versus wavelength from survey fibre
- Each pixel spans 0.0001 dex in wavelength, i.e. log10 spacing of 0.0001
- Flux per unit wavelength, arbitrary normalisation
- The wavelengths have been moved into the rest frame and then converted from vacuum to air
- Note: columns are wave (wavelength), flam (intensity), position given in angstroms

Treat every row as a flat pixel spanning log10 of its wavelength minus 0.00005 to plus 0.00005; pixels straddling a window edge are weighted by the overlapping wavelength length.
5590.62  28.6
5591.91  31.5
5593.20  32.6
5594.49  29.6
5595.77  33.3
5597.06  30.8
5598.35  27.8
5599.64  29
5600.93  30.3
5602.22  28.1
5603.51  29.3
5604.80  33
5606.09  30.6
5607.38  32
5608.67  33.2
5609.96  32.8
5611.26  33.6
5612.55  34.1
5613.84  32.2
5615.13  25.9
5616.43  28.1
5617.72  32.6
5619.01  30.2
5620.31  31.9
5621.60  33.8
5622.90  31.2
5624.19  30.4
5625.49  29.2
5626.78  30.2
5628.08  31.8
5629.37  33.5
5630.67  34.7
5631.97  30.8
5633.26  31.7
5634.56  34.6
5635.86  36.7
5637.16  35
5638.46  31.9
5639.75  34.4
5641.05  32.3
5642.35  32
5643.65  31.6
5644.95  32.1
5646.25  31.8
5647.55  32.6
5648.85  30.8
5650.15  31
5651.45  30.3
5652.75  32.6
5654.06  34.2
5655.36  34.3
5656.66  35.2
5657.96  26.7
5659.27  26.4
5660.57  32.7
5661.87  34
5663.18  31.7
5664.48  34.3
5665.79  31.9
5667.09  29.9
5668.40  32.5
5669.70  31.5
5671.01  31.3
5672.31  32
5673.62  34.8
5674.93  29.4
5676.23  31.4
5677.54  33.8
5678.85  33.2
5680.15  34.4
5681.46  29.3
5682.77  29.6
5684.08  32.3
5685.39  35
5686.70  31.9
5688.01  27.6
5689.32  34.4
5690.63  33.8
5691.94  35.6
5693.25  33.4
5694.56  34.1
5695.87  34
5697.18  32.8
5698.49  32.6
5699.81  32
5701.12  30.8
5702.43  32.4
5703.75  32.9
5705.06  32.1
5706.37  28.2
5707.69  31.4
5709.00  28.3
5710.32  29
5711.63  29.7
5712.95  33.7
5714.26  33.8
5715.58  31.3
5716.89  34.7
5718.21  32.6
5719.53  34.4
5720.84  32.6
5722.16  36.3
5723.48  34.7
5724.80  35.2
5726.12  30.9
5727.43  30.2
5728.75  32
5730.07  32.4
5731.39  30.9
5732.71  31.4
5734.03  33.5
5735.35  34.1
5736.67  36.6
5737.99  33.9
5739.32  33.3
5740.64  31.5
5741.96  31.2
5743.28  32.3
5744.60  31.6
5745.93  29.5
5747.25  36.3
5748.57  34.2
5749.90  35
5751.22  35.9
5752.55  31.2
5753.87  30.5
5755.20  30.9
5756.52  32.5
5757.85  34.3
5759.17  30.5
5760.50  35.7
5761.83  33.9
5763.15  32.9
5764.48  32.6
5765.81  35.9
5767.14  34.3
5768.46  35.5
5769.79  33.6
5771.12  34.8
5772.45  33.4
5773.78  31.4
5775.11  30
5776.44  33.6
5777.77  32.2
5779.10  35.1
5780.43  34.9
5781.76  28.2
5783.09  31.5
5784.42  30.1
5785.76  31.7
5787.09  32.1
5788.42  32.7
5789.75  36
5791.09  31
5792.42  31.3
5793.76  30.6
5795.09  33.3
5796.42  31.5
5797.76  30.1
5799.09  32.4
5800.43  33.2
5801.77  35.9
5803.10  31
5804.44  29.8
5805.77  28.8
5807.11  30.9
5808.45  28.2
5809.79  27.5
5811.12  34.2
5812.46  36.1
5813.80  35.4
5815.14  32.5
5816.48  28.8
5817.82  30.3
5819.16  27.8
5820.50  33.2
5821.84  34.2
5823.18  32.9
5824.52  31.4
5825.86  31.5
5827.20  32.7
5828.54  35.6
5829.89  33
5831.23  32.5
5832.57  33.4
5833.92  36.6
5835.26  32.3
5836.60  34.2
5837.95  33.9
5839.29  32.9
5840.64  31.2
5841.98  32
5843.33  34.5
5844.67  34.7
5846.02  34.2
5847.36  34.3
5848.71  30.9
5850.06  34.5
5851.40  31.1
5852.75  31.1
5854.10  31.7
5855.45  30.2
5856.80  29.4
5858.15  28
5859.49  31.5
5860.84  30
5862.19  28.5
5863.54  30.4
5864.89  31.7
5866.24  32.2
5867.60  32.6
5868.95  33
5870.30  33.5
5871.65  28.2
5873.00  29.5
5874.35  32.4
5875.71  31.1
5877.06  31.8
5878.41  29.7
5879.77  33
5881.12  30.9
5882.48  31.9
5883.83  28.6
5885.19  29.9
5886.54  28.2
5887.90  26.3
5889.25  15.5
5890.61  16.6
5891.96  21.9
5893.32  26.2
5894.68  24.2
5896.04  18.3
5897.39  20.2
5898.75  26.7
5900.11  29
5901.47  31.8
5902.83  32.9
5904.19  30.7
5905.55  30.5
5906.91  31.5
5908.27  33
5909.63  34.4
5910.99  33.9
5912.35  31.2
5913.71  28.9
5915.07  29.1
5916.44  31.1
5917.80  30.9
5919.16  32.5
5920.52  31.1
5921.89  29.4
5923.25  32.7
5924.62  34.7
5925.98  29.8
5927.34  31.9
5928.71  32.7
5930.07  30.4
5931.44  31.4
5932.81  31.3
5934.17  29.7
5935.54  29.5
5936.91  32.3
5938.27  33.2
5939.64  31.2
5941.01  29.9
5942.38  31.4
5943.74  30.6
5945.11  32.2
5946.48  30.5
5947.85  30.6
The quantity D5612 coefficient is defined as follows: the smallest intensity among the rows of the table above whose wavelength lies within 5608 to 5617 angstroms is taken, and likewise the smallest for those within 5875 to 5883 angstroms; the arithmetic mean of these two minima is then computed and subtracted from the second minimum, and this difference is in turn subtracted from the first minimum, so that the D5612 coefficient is 24.0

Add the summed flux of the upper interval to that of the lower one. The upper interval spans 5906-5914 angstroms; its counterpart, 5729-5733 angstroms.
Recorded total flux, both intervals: 288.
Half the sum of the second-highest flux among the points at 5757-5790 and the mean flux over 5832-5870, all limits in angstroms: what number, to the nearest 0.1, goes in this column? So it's 34.0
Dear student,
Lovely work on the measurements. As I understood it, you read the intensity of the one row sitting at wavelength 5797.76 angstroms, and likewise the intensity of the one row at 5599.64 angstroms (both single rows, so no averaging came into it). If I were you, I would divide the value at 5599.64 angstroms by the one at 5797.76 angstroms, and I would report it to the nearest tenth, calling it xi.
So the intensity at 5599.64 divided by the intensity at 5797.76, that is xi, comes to 1.0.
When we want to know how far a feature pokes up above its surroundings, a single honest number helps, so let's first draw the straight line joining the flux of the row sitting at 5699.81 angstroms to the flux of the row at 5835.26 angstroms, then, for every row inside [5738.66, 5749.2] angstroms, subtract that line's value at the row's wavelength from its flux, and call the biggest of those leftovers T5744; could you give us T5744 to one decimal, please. 4.2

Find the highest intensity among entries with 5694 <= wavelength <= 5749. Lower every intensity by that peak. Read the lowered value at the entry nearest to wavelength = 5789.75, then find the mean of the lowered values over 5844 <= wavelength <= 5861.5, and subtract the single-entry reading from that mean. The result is -4.3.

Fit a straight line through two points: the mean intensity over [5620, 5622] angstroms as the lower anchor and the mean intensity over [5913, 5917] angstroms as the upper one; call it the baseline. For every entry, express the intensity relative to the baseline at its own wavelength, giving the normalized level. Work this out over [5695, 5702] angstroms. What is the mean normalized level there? 1.01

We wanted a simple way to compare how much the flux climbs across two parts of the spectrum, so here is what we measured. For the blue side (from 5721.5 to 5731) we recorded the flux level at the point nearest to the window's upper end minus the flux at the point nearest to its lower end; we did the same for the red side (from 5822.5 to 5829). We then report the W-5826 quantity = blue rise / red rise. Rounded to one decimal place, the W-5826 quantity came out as -1.4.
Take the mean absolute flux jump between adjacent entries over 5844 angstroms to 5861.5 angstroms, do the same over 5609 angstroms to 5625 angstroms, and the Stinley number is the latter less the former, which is 0.64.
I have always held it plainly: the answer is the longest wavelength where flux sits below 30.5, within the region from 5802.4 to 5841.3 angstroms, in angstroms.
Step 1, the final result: 5819.16 angstroms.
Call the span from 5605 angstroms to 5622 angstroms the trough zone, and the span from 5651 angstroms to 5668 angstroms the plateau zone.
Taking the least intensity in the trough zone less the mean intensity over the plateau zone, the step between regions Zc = -6.0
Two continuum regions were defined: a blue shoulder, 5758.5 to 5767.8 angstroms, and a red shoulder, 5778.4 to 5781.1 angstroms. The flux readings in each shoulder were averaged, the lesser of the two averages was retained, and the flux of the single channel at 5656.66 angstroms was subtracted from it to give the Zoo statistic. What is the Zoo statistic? -1.5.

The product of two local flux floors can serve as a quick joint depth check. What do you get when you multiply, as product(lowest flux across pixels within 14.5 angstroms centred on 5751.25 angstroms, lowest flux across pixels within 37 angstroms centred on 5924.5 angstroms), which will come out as 853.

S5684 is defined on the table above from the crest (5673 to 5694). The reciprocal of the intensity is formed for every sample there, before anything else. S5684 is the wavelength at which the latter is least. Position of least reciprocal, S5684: 5691.94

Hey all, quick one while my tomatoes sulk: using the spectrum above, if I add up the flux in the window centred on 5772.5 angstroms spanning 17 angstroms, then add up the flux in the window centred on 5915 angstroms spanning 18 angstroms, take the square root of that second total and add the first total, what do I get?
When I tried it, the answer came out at 458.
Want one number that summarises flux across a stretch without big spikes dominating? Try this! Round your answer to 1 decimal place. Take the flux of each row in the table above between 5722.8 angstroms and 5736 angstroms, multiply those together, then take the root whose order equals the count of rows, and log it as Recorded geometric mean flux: 32.5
